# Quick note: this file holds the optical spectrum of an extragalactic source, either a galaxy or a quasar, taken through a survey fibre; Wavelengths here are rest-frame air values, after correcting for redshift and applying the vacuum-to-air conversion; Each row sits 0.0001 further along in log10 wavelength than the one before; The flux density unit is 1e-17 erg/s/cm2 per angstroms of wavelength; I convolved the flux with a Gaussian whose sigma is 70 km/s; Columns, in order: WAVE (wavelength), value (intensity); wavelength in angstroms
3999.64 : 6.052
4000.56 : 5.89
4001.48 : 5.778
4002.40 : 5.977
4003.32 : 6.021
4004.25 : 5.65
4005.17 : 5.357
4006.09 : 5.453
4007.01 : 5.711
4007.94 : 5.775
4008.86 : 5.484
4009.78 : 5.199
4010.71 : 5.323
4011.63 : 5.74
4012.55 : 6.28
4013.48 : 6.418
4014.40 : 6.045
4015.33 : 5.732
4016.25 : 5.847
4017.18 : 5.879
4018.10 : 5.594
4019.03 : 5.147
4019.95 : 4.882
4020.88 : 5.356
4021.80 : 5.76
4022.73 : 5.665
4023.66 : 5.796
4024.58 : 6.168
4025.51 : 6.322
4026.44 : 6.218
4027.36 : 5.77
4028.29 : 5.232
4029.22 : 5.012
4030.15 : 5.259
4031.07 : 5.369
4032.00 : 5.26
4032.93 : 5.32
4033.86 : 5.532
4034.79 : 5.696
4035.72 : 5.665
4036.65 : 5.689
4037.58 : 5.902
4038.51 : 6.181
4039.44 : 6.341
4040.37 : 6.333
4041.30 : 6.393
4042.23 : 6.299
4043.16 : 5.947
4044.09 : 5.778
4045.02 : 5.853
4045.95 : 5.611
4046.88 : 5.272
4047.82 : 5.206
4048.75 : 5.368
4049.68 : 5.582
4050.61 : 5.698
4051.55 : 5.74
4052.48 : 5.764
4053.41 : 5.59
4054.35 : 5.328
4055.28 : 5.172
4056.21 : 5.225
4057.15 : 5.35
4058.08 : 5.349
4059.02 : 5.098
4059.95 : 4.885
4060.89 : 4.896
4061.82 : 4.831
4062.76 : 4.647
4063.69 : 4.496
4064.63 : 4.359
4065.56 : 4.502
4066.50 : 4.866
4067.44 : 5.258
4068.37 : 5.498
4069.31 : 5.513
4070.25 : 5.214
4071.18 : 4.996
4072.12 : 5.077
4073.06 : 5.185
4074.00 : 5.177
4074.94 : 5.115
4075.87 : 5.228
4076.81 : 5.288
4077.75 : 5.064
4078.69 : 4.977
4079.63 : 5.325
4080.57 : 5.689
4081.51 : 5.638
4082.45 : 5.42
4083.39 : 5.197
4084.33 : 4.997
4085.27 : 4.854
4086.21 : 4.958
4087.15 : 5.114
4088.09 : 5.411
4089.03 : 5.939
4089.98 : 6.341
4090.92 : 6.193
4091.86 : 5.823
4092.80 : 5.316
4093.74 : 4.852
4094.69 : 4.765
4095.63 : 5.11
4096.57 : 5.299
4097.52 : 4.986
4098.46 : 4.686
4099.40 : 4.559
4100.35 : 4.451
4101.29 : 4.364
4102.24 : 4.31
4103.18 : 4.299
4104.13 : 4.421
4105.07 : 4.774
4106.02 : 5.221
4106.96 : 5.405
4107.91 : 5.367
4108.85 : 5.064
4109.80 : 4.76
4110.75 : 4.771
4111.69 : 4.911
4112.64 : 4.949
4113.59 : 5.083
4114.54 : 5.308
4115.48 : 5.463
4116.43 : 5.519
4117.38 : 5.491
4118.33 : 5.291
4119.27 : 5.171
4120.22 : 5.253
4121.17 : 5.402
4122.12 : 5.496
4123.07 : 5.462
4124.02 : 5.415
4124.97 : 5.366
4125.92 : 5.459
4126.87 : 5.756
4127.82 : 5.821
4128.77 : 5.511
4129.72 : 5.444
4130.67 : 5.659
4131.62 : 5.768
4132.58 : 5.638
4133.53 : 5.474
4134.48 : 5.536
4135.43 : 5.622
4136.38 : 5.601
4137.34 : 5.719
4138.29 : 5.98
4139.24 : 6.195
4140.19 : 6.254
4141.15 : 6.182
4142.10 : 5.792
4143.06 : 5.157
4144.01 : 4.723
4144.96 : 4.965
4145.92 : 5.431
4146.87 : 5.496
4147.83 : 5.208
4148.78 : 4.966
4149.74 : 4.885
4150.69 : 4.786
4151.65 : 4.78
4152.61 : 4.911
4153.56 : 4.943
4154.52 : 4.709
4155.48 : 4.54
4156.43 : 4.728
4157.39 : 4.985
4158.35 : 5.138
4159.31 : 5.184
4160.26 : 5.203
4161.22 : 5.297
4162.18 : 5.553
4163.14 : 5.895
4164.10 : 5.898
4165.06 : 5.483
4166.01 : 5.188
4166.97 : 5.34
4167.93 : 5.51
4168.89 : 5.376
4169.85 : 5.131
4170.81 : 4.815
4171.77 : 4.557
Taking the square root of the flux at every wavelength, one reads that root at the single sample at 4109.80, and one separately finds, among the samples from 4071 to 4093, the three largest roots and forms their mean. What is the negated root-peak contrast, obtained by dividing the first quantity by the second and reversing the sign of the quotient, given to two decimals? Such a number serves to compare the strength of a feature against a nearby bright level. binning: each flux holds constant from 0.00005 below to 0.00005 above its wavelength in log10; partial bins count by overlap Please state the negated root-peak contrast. -0.88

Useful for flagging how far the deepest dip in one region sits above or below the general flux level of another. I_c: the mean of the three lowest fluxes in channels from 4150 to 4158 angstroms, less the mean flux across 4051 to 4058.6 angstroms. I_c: -0.78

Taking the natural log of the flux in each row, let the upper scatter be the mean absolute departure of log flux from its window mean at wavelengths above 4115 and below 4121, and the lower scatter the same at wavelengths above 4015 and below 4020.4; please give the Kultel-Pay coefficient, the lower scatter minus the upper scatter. 0.038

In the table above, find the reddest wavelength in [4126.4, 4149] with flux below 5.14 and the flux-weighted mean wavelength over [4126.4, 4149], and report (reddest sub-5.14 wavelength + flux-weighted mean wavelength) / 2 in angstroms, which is 4143.2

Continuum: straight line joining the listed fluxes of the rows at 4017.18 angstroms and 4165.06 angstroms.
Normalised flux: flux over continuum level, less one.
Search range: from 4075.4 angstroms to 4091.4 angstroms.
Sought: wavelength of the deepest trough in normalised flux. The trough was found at 4085.27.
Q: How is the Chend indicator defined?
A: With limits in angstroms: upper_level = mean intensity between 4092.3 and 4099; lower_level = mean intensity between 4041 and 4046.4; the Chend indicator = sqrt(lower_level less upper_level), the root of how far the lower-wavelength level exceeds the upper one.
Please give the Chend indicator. 1.0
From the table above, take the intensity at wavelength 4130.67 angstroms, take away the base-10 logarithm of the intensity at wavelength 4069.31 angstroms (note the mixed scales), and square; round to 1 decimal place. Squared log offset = 24.2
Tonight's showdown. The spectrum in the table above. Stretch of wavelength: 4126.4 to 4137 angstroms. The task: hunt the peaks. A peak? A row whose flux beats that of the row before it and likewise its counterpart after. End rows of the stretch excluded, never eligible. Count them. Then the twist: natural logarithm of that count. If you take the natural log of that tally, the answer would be 1.1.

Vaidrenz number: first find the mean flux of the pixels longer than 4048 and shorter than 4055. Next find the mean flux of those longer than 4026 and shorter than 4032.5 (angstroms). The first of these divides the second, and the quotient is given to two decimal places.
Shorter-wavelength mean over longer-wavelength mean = 0.98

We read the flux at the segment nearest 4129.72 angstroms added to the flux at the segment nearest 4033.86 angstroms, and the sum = 11.0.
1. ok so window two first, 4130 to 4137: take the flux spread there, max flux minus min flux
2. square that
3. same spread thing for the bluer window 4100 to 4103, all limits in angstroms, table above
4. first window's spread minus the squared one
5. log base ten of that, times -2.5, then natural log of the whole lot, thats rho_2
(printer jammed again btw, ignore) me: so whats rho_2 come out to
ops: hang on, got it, 1.1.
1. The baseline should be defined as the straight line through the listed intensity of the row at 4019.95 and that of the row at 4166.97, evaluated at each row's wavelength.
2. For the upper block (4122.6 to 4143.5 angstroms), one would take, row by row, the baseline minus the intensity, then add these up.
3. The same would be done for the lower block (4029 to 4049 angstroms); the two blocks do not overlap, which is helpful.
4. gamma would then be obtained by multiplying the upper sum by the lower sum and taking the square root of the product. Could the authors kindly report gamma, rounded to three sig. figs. 12.7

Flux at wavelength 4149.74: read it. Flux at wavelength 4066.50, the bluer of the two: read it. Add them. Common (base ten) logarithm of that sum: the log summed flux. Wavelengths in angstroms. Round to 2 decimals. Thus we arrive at 0.99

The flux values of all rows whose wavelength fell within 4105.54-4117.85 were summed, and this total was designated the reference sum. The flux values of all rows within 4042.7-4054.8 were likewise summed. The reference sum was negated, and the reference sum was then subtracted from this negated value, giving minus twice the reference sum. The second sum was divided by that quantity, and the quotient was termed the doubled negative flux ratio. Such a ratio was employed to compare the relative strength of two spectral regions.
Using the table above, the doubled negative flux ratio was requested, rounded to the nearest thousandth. -0.540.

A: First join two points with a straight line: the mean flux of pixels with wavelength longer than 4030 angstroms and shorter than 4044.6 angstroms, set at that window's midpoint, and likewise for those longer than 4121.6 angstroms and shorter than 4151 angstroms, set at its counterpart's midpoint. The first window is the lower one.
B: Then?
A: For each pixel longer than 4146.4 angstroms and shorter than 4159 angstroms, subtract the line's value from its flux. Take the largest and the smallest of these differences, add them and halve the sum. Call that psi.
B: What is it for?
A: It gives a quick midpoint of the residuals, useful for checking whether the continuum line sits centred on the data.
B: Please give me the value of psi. -0.45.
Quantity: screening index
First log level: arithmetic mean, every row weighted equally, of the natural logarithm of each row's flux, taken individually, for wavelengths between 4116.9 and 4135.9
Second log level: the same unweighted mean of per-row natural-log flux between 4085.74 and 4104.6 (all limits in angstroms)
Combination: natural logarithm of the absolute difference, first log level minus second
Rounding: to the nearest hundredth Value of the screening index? -2.40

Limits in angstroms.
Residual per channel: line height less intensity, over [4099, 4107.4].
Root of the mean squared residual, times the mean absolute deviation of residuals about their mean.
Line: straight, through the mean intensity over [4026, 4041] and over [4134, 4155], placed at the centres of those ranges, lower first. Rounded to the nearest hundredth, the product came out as 0.30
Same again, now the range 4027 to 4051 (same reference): 0.13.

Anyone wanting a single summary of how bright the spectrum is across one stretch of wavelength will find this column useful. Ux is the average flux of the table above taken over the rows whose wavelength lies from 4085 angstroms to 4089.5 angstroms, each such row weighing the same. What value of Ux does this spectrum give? 5.3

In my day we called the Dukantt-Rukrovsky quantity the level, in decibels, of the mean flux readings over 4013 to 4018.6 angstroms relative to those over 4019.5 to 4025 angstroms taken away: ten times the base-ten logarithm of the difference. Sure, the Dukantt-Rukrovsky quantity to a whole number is -5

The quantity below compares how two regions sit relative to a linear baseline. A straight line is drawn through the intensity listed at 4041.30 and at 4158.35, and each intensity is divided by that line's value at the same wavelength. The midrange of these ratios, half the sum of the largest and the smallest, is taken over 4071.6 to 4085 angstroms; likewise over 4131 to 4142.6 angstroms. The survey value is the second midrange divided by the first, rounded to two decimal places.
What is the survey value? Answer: 1.23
